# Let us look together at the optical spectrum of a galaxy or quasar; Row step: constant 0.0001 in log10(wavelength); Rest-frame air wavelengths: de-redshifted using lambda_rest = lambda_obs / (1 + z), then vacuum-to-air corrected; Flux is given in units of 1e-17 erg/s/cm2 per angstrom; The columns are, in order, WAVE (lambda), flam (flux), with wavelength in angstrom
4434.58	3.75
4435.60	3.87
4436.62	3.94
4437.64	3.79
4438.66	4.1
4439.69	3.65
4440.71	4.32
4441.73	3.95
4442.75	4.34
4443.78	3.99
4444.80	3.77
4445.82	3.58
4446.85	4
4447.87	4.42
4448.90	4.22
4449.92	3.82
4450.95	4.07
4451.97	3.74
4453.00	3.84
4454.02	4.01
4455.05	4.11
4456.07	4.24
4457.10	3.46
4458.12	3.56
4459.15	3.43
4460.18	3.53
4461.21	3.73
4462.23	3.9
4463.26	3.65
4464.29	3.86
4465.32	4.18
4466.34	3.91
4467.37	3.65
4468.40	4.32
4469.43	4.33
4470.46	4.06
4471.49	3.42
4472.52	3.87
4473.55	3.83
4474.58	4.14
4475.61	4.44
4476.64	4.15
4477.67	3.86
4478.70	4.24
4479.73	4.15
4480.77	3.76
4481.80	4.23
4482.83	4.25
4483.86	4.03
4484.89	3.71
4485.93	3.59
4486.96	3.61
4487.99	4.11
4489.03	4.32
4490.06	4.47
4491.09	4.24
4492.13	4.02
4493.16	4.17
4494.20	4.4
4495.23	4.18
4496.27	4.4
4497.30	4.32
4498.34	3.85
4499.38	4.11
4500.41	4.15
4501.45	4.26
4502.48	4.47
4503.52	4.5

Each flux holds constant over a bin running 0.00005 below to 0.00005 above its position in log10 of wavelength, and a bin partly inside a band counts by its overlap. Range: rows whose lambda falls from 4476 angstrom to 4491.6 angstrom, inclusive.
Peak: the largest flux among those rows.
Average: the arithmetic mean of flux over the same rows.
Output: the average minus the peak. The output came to -0.42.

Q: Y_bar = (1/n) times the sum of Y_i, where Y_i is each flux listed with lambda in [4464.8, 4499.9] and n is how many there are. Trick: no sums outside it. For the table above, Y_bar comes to 4.07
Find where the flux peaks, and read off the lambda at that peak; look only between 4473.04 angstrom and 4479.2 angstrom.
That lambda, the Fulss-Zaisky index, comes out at 4475.61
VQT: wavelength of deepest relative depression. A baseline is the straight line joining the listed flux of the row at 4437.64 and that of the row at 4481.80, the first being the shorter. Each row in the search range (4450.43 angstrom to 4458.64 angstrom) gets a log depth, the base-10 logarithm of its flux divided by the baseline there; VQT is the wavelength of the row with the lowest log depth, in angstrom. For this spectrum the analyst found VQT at 4457.10 angstrom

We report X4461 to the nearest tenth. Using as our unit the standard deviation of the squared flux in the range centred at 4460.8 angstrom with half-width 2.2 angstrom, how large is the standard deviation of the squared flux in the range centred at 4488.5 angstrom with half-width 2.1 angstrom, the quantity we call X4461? 2.0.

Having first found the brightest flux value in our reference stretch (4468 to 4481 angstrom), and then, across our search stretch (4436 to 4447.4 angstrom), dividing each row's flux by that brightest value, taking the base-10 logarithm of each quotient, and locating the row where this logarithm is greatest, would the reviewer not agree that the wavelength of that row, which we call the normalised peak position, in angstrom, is 4442.75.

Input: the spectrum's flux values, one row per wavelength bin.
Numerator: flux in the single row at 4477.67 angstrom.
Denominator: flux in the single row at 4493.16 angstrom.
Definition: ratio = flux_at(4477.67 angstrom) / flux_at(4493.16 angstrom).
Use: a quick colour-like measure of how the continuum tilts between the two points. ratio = 0.93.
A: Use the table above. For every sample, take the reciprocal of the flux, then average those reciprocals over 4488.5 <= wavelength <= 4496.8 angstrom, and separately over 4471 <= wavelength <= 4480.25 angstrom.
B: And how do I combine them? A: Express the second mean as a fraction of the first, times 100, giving 107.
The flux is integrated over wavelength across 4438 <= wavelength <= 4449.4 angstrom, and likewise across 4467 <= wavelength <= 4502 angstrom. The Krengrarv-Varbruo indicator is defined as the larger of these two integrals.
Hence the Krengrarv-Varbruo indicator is 143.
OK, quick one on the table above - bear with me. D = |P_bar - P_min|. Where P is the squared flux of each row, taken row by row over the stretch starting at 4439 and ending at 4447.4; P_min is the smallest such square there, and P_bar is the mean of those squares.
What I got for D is 2.9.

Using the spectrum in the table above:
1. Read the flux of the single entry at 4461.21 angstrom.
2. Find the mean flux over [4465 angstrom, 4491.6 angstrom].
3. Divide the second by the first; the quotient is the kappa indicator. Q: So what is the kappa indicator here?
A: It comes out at 1.08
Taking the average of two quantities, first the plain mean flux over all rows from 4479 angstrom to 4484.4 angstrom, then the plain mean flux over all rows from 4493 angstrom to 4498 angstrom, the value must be 4.19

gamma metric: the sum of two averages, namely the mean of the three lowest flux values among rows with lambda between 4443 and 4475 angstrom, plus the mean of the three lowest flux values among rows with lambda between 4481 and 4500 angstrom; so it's 7.07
